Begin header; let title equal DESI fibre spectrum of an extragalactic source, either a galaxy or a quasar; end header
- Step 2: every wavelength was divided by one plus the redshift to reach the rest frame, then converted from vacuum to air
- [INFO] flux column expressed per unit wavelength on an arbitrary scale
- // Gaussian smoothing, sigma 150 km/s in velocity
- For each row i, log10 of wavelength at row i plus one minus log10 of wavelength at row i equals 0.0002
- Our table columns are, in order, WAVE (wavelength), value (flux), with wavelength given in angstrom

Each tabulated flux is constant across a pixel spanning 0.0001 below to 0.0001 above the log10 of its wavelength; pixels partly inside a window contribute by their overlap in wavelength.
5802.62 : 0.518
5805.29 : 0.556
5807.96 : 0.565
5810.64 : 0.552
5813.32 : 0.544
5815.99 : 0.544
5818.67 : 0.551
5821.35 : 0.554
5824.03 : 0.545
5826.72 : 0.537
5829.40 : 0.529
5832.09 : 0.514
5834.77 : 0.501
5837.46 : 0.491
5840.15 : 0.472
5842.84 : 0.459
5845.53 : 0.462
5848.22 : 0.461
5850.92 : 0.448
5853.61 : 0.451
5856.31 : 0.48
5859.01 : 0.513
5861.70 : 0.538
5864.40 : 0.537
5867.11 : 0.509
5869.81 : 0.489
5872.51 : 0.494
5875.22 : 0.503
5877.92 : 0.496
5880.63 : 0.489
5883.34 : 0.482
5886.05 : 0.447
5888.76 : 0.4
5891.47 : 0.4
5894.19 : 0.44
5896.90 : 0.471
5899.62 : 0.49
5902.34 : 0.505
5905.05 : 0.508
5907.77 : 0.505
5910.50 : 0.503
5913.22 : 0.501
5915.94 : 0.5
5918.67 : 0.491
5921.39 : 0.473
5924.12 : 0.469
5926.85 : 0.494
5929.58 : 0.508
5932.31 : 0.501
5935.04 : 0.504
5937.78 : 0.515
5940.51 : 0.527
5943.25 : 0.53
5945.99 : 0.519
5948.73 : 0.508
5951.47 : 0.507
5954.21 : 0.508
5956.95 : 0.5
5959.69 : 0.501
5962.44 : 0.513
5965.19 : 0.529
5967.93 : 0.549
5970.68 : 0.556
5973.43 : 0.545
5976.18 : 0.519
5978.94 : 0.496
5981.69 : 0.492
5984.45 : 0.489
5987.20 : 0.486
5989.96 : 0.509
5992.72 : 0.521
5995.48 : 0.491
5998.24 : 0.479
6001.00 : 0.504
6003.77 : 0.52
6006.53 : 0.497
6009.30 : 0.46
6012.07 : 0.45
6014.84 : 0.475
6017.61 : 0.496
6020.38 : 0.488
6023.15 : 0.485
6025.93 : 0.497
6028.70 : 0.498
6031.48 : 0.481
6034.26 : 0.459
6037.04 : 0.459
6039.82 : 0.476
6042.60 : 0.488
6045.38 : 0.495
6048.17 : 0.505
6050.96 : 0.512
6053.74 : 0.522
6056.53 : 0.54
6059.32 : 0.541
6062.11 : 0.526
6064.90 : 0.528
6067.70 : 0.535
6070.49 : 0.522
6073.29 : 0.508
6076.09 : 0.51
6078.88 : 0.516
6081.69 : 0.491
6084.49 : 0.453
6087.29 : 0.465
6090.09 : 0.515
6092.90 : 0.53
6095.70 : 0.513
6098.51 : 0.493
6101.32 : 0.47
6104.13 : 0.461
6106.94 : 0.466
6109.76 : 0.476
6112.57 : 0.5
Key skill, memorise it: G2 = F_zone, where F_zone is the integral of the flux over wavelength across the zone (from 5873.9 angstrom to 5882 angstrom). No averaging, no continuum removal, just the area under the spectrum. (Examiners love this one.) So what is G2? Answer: 4.0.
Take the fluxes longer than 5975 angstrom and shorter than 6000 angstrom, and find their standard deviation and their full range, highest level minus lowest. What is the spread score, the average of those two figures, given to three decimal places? 0.028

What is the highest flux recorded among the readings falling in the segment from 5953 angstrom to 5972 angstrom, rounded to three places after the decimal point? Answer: 0.556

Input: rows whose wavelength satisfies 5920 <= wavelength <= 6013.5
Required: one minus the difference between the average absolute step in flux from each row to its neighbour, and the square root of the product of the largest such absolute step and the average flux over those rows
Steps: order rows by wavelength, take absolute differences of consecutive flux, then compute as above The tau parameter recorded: 1.124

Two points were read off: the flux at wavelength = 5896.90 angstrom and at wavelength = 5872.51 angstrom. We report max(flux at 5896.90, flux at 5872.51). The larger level 0.49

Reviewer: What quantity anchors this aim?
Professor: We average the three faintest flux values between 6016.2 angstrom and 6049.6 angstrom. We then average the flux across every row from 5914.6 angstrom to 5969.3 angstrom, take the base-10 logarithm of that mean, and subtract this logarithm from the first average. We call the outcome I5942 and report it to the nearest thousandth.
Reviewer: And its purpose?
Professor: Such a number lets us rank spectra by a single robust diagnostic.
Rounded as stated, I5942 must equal 0.759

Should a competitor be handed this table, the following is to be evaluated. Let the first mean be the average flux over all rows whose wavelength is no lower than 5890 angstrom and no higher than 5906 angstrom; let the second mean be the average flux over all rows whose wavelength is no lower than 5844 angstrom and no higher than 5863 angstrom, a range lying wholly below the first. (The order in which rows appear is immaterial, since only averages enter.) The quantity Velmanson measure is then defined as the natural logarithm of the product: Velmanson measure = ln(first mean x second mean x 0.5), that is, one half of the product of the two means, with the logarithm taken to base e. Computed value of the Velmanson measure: -2.19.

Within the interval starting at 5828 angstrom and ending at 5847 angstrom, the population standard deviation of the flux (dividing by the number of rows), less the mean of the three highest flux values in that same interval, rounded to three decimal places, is -0.490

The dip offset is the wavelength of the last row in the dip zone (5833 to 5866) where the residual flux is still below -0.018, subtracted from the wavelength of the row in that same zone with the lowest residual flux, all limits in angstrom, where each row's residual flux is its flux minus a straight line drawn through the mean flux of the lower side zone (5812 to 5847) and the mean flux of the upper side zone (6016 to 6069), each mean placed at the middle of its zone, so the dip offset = -5.4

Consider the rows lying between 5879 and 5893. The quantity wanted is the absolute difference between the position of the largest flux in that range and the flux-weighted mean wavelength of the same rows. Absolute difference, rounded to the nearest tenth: 5.1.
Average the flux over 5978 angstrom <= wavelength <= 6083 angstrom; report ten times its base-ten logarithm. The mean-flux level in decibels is -3.02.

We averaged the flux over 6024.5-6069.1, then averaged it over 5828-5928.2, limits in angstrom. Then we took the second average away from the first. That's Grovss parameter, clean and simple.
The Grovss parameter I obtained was 0.020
